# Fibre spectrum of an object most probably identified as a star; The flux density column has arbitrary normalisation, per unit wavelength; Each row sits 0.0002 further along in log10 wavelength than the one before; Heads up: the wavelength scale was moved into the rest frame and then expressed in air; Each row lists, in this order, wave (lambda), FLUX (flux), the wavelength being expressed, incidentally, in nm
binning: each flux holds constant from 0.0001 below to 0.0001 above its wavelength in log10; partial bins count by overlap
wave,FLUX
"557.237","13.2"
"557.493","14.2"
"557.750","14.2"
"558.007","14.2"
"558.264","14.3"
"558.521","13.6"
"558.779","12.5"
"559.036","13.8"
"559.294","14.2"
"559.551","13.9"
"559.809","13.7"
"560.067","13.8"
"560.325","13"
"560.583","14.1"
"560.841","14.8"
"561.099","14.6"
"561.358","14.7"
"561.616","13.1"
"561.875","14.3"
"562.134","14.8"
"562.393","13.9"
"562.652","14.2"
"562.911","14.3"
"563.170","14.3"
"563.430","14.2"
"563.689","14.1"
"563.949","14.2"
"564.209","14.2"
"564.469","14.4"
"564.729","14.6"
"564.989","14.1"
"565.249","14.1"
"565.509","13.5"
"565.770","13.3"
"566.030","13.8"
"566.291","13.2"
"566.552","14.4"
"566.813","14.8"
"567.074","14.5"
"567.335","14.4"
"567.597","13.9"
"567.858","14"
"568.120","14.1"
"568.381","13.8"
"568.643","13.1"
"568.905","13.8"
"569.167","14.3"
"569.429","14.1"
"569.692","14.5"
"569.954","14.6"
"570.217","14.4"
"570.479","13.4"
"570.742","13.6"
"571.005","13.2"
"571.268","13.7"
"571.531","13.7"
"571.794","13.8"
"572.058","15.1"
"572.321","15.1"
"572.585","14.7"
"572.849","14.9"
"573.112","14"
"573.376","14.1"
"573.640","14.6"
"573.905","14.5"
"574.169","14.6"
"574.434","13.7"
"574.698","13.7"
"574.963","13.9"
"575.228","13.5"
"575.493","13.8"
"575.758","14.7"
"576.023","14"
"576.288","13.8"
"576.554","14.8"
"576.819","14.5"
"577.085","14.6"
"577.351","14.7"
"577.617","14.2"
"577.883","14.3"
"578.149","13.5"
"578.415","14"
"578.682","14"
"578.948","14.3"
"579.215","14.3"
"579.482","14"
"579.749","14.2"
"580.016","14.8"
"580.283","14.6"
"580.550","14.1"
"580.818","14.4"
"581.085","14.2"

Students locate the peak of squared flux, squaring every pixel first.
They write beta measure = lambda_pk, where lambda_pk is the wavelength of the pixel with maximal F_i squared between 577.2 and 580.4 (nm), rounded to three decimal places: 580.016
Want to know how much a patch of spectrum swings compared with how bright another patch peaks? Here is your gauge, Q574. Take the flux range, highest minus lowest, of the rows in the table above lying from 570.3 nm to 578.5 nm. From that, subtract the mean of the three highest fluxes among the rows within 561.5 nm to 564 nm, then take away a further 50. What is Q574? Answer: -62.6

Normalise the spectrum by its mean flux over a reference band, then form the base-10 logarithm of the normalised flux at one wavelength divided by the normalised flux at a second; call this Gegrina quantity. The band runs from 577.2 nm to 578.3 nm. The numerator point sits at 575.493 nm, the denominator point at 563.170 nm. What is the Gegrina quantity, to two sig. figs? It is -0.015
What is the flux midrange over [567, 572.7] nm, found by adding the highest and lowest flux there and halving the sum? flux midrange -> 14.10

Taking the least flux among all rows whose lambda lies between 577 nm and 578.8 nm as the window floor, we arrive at 13.5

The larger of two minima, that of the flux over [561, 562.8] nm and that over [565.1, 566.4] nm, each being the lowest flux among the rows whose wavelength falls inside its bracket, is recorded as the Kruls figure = 13.20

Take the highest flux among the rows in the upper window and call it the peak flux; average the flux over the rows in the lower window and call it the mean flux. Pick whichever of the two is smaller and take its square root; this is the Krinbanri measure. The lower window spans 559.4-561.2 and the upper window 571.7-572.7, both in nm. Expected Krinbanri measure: 3.74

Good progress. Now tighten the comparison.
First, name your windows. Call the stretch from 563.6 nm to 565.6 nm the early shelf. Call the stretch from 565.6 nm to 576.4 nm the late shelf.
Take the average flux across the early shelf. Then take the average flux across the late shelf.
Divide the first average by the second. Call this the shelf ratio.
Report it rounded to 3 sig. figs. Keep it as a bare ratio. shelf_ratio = 1.01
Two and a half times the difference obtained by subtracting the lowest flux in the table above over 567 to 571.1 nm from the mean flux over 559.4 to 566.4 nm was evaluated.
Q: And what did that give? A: 2.4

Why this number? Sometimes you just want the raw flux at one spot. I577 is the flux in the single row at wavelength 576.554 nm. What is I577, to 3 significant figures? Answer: 14.8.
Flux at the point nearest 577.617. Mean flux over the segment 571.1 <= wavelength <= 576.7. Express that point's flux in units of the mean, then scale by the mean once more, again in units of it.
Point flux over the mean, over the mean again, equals 0.0702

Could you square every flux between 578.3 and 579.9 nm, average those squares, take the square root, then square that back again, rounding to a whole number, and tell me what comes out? 200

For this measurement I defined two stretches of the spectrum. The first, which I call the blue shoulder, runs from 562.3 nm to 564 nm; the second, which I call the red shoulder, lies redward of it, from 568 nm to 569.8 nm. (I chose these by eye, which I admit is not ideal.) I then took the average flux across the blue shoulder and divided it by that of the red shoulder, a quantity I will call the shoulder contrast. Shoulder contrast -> 1.02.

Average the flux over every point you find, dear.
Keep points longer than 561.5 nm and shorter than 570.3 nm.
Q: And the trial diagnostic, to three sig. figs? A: 14.1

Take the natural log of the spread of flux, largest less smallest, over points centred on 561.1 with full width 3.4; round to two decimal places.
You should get 0.59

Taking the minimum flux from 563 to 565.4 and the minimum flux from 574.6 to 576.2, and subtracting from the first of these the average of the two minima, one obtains 0.30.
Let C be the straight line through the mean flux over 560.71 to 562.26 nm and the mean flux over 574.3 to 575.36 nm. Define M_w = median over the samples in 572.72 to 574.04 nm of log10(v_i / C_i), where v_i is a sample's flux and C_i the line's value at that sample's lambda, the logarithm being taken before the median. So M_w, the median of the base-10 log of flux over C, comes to 0.023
